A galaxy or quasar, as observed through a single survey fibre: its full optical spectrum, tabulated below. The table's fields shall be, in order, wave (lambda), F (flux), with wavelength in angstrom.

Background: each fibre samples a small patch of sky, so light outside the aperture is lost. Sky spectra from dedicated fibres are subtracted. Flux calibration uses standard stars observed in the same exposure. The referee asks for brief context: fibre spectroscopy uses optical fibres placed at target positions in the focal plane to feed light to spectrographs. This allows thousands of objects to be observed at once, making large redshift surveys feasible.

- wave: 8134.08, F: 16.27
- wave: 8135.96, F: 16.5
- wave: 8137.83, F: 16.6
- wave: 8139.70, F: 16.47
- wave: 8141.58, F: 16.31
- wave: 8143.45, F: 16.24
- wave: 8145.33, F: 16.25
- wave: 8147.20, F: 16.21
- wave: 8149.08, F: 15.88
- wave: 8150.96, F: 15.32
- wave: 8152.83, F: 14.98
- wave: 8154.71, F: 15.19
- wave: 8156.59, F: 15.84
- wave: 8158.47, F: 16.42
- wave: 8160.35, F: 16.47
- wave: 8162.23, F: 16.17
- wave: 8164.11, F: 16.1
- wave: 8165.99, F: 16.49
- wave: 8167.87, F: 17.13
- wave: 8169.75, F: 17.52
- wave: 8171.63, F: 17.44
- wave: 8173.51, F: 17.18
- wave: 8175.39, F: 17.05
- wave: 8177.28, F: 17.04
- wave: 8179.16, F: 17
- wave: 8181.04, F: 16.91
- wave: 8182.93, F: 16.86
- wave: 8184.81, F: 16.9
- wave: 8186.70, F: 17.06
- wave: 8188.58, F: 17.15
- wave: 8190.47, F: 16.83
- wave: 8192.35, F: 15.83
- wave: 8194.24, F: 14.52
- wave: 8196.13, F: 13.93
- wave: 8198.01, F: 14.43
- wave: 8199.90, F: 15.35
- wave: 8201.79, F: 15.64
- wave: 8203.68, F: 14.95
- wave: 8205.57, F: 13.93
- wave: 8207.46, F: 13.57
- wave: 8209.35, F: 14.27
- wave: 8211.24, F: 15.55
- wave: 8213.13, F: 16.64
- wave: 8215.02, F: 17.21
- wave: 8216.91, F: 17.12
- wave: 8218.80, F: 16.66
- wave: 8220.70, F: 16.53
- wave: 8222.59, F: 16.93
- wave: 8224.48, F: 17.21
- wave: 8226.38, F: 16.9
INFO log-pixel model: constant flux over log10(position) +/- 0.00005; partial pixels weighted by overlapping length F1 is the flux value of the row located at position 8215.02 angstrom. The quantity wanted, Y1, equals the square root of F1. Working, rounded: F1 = 17.21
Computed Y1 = 4.15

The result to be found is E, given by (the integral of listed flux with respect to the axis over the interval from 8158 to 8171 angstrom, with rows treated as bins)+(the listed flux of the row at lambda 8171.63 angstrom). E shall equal 234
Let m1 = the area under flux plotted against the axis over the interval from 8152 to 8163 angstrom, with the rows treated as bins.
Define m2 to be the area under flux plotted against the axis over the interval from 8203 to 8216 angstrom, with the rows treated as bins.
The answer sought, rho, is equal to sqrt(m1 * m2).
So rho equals 185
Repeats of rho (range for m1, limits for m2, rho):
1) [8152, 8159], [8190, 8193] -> 73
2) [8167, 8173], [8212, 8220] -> 119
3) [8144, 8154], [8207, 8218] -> 166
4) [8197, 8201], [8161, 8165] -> 62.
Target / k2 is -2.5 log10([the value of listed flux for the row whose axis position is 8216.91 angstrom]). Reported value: -3.08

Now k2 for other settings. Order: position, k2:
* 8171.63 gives -3.10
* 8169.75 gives -3.11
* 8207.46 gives -2.83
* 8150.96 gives -2.96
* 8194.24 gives -2.90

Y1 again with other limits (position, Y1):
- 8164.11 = 4.01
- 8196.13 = 3.73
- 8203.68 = 3.87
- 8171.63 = 4.18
